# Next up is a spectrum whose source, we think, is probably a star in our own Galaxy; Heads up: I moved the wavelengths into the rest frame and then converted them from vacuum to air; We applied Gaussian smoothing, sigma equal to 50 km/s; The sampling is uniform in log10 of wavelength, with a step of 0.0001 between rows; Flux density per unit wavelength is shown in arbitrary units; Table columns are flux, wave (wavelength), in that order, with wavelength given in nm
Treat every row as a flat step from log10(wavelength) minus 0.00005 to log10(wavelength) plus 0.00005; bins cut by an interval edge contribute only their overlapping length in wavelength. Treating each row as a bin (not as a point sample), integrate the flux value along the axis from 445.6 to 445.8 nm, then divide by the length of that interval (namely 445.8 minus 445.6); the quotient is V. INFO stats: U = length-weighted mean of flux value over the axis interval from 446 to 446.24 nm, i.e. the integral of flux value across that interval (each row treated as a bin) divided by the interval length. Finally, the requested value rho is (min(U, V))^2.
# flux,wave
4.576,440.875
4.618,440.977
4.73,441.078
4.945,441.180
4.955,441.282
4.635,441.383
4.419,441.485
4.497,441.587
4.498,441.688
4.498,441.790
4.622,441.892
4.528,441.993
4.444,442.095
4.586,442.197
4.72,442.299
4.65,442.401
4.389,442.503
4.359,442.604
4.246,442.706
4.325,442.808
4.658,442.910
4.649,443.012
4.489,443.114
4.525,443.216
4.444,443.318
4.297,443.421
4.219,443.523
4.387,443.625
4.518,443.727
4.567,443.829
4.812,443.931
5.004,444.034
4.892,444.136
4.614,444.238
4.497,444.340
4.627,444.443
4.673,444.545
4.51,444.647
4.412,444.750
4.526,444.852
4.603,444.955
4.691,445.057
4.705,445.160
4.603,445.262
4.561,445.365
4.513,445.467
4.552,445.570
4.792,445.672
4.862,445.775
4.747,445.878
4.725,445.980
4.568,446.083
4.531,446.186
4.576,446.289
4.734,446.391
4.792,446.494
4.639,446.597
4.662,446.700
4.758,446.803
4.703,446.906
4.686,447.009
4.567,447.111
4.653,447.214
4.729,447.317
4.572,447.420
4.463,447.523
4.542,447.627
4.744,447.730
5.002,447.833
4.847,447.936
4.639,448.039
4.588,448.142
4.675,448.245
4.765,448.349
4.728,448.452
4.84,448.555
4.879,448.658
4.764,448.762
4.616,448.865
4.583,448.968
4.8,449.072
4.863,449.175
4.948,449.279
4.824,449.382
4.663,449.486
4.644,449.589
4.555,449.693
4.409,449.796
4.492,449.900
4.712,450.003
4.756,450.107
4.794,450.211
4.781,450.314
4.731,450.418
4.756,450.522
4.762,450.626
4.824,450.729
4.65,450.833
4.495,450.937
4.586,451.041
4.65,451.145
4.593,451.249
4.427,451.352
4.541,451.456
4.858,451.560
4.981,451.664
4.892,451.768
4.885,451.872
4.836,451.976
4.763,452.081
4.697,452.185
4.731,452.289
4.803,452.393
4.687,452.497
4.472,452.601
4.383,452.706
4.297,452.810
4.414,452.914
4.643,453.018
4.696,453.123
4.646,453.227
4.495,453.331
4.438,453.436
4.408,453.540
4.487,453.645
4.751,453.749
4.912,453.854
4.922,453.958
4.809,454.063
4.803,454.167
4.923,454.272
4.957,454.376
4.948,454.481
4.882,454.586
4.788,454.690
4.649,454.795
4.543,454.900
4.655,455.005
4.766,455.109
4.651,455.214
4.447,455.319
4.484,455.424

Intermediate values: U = 4.56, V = 4.80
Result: 20.8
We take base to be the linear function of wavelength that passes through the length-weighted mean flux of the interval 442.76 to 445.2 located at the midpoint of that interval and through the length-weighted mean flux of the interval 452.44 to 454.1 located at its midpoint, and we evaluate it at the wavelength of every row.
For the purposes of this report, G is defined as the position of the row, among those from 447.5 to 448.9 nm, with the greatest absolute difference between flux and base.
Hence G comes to 447.833 nm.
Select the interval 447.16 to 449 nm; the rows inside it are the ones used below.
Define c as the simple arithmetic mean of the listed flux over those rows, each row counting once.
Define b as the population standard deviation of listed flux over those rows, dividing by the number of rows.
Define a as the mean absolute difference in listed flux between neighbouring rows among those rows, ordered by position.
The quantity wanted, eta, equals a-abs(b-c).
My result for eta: -4.45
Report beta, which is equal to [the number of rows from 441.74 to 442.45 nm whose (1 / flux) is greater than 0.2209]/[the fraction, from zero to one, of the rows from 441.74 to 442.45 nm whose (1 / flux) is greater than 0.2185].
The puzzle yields 5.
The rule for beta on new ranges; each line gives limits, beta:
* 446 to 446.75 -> 0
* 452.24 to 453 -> 7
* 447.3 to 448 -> 2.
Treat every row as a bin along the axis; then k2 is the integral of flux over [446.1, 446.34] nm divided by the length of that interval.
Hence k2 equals 4.55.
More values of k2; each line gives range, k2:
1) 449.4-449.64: 4.68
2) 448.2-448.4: 4.70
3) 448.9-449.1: 4.67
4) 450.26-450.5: 4.76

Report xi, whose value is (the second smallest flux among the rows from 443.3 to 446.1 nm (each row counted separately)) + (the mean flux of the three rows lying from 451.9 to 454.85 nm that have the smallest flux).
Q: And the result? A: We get 8.66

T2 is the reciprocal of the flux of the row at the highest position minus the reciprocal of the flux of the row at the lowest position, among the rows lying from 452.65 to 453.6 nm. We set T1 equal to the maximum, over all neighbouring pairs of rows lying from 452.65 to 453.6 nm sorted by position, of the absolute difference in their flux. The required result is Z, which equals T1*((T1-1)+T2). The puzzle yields -0.177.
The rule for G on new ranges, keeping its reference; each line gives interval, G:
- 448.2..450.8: 449.279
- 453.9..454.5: 454.376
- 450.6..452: 451.664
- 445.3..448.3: 447.833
